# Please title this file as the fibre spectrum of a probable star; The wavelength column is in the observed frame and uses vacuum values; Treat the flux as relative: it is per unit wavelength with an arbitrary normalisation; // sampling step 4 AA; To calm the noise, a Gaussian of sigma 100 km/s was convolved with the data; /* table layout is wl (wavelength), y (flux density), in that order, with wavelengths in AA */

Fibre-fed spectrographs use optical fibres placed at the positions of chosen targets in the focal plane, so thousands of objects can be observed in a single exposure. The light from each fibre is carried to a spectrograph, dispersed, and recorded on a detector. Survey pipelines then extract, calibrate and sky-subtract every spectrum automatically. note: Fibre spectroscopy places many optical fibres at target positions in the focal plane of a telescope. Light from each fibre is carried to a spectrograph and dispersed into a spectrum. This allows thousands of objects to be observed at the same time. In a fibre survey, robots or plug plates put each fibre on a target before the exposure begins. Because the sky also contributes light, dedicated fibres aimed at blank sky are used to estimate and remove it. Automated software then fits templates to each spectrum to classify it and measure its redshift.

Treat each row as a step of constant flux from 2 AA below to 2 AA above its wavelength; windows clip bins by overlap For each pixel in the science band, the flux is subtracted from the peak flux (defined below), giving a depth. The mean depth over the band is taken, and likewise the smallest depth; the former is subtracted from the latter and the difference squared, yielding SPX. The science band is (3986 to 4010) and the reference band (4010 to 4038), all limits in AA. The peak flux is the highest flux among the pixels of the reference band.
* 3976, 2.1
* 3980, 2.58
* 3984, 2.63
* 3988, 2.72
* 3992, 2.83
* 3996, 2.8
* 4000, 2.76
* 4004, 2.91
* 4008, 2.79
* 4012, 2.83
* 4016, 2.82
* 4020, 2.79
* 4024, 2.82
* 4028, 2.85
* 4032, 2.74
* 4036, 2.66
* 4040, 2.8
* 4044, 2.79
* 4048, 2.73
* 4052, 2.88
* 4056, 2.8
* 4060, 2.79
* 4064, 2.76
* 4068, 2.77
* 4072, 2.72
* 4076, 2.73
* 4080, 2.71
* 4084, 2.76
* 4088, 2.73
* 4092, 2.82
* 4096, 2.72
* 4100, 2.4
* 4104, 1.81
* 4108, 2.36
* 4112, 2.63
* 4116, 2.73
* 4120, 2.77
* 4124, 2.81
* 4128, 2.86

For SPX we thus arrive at 0.012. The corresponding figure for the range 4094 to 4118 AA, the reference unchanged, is 0.083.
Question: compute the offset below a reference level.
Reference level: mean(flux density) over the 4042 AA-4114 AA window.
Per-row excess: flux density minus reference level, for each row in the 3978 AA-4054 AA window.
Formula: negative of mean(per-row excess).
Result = -0.11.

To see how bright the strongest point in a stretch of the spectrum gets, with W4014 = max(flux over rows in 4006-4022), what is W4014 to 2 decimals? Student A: 2.83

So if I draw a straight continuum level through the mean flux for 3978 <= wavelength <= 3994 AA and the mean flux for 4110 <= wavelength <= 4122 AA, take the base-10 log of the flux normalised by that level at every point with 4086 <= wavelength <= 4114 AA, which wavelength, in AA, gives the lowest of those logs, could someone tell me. 4104 AA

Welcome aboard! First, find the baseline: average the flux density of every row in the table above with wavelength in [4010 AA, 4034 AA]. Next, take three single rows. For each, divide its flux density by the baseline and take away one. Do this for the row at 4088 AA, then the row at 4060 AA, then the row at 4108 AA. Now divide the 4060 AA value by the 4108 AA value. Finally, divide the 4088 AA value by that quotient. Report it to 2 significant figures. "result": -0.68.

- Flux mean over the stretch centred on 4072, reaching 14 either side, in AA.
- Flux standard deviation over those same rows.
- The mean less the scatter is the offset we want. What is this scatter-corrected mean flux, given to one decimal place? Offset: 2.7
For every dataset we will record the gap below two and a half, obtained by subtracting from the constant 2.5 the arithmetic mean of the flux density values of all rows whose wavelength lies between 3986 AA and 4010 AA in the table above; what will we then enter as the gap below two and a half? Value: -0.30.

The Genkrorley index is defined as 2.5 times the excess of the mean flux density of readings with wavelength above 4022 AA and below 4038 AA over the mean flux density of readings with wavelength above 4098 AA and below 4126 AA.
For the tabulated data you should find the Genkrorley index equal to 0.67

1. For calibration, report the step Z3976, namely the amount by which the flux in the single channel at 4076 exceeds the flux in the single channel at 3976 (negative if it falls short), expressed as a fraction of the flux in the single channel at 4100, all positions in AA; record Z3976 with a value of 0.26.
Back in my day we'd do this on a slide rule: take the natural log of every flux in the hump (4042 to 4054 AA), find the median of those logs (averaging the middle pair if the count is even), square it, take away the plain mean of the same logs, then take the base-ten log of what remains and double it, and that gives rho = -3.26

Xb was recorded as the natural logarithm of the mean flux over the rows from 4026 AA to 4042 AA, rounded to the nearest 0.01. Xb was 1.02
